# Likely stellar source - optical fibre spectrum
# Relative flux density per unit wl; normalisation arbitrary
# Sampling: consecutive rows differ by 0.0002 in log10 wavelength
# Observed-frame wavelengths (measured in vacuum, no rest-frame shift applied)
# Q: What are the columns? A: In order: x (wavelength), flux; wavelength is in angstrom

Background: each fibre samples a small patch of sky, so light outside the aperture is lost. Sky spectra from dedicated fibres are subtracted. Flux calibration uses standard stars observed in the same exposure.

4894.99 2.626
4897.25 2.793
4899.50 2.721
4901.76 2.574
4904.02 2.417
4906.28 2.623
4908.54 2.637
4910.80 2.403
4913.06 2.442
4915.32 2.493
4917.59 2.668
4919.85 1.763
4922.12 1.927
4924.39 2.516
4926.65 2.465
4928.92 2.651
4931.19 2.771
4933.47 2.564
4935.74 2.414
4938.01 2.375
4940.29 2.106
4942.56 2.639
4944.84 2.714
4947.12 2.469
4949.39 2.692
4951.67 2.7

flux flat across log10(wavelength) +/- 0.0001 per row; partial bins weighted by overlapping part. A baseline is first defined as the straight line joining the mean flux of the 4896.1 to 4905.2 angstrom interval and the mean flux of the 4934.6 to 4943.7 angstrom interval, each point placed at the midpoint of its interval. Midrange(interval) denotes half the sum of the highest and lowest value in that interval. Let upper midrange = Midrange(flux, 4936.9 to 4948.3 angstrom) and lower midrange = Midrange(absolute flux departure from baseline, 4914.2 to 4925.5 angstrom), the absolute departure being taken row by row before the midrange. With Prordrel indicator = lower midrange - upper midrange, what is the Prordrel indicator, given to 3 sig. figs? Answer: -2.02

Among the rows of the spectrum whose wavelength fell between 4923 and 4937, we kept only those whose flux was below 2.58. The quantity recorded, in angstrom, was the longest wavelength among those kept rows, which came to 4935.74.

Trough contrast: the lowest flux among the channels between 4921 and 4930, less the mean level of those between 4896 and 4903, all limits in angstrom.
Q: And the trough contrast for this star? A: -0.8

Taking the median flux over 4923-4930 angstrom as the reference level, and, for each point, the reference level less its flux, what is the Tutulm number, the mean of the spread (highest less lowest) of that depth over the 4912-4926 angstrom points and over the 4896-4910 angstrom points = 0.64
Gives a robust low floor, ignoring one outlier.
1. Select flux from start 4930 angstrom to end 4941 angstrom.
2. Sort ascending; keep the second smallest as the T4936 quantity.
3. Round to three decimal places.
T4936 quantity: 2.375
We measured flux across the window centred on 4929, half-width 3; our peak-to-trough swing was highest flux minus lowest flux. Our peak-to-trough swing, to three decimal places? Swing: 0.306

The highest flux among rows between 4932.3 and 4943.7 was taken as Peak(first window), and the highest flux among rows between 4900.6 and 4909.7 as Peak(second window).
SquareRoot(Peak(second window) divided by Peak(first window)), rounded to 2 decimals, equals 1.00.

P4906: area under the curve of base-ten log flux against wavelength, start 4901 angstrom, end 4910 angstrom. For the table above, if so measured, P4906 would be 3.7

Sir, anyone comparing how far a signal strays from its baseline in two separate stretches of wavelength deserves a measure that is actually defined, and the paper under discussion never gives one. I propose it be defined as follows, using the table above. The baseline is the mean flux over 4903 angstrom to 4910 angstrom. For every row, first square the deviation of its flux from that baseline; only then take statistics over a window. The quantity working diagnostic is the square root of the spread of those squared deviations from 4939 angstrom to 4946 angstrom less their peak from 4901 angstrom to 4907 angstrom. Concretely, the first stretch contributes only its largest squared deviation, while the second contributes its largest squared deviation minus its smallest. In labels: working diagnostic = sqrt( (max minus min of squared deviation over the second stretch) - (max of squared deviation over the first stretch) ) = 0.42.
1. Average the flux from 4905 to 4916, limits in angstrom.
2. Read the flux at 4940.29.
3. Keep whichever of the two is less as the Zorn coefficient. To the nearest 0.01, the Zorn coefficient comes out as 2.11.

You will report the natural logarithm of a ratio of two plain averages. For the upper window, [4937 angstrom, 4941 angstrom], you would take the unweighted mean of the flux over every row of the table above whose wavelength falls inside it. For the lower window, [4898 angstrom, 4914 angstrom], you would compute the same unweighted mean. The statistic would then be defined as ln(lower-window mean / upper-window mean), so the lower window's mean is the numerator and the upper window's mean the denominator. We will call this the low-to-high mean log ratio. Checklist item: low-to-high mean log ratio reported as 0.13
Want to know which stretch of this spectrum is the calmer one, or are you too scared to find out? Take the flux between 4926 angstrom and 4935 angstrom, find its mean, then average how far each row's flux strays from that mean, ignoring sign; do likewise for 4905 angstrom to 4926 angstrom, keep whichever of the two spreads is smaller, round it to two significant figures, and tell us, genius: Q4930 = 0.098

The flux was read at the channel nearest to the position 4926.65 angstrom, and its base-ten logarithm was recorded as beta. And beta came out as 0.392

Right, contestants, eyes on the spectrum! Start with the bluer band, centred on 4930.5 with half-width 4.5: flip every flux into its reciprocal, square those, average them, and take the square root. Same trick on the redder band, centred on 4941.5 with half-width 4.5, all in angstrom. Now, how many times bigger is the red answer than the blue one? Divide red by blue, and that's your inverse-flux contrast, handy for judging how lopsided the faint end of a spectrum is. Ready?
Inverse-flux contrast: 1.08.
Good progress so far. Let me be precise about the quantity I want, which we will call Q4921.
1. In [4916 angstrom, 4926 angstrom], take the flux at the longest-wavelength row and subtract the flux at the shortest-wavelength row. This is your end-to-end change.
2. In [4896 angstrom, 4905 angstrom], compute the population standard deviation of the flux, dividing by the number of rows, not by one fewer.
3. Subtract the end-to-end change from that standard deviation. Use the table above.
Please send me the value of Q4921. 0.3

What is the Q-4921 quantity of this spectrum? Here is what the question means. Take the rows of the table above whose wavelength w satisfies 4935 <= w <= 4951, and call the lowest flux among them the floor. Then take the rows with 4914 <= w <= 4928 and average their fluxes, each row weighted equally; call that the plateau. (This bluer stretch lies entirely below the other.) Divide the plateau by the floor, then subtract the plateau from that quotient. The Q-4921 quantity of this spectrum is -1.21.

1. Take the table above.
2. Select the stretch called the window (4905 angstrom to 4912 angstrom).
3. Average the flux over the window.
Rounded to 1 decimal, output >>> 2.6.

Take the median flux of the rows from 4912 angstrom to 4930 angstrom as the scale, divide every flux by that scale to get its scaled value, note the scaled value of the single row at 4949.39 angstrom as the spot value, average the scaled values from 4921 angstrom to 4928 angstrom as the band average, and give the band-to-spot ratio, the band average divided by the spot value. 0.86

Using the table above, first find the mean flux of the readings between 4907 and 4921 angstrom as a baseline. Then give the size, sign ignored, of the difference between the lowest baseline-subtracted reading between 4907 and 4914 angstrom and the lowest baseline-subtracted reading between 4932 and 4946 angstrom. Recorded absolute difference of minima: 0.297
